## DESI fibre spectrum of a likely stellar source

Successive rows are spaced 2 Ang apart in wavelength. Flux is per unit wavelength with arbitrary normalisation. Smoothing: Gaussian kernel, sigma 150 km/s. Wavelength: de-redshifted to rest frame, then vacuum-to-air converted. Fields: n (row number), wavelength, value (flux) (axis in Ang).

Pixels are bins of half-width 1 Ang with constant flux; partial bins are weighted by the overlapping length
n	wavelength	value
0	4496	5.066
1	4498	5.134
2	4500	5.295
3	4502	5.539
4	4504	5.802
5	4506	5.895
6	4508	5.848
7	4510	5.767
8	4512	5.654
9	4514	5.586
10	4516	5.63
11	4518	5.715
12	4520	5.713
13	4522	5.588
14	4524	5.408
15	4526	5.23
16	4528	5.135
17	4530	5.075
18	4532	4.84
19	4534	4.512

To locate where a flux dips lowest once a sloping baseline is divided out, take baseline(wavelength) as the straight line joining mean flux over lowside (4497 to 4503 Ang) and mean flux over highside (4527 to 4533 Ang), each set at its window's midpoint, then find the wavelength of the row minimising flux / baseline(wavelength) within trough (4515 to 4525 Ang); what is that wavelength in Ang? 4524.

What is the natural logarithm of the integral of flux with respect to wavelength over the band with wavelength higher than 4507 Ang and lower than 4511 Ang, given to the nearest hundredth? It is 3.15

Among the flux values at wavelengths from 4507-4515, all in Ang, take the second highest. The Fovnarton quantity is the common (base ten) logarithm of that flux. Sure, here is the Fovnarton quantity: 0.761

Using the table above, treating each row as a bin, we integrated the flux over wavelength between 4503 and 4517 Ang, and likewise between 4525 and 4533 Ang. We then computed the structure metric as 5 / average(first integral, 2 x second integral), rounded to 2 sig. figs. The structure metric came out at 0.062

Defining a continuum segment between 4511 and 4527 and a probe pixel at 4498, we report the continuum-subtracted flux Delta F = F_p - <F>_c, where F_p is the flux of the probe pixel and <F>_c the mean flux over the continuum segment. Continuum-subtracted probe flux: -0.43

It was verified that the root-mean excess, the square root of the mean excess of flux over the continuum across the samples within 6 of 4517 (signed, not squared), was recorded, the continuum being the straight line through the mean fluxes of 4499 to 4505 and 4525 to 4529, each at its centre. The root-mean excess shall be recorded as 0.57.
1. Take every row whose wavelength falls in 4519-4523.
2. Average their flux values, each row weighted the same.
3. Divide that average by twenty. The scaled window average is 0.283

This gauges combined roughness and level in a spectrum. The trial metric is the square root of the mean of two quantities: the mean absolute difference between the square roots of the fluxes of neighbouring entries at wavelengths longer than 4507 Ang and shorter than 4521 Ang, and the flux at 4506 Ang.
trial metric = 1.72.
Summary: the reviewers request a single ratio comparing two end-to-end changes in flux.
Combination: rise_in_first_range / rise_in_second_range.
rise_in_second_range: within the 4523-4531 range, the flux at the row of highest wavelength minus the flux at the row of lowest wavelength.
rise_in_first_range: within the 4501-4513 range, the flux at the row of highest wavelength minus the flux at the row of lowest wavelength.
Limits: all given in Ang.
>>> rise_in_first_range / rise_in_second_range -0.3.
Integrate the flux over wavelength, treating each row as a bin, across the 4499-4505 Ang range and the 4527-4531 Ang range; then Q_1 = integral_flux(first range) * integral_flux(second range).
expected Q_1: 679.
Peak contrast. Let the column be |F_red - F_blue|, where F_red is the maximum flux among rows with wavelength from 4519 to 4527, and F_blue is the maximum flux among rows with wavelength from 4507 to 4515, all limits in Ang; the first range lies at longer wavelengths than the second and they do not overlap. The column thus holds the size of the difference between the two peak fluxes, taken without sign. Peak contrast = 0.135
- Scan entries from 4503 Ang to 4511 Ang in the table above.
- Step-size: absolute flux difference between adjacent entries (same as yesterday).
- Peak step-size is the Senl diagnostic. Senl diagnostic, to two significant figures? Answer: 0.093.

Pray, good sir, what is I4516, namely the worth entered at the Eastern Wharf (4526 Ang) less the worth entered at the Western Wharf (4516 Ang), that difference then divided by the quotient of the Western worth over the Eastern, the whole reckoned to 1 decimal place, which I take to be -0.4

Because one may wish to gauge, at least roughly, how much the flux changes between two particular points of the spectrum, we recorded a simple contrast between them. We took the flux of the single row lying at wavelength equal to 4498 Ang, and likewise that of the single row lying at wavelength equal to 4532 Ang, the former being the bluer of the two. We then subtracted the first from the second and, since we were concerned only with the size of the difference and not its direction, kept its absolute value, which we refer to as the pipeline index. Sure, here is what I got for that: 0.29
